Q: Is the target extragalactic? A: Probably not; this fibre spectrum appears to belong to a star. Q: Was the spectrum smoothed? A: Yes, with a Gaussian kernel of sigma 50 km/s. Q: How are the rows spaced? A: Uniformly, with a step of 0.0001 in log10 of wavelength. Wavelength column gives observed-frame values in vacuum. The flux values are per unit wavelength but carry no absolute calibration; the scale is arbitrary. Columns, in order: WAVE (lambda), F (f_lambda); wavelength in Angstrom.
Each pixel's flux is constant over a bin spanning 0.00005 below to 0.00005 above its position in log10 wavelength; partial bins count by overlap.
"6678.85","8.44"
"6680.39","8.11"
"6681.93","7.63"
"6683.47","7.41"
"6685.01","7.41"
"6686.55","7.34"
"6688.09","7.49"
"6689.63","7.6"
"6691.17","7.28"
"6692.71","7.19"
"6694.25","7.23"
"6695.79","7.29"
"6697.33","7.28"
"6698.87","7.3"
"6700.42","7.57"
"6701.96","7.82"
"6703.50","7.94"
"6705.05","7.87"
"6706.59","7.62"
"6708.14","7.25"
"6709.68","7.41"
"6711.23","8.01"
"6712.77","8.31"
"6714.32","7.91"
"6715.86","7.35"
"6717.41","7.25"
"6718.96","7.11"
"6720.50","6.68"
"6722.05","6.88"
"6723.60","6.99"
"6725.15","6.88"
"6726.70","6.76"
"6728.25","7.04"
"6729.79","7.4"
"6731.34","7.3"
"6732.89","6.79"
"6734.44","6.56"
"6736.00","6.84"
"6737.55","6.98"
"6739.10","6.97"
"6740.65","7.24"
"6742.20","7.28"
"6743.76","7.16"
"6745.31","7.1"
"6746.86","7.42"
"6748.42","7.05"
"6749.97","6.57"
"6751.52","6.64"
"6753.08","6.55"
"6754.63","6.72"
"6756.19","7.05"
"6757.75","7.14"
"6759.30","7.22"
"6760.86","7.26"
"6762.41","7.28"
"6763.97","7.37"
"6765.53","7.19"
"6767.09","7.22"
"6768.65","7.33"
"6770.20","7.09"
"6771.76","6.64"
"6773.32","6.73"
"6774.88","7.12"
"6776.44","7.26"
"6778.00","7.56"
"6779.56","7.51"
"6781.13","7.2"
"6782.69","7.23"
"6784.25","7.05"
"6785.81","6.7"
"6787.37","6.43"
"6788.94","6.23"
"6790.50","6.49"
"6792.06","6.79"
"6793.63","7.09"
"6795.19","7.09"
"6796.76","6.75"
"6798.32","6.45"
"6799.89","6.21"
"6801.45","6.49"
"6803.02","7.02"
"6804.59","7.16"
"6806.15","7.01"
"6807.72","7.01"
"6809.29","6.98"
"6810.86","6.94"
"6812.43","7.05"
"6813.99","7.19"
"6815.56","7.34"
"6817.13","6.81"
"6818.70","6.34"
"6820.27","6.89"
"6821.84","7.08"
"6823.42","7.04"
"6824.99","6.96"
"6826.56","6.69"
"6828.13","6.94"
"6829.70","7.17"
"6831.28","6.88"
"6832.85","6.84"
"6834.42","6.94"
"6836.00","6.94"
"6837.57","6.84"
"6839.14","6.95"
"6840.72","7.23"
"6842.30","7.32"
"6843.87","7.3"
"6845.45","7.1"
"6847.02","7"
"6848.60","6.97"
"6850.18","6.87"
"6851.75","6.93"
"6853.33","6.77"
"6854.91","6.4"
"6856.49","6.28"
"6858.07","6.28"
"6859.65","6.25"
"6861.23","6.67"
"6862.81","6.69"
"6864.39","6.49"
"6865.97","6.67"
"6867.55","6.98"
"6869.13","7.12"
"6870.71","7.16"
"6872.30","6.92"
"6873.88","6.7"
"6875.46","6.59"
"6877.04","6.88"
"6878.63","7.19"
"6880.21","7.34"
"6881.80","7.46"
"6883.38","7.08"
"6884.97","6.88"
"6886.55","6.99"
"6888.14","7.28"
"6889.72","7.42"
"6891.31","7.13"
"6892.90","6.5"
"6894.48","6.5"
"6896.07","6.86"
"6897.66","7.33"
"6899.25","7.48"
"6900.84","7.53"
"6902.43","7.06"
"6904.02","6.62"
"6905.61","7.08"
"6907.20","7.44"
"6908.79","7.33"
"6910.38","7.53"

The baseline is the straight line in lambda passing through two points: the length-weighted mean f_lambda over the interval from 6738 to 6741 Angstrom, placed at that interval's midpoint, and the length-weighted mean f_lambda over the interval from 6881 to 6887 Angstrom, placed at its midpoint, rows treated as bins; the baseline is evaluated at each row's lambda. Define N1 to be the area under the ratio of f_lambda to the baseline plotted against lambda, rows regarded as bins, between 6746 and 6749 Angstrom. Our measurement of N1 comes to 3.1 Angstrom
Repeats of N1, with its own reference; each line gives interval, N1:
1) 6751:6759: 7.7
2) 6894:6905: 10.9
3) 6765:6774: 8.9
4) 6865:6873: 7.8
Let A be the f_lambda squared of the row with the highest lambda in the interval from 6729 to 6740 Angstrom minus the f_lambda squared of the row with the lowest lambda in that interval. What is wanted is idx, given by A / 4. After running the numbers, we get -1.5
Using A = -6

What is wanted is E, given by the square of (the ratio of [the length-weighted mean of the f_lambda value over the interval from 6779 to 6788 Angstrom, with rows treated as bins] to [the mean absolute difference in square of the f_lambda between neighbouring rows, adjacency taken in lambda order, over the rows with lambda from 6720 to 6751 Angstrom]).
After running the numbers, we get 5.4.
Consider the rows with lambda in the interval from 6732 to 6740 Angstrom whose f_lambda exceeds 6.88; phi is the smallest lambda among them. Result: 6737.55 Angstrom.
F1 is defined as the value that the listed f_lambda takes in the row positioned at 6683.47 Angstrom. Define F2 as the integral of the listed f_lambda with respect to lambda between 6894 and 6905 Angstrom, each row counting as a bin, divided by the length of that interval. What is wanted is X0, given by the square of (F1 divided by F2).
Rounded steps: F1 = 7.41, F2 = 7.07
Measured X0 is 1.10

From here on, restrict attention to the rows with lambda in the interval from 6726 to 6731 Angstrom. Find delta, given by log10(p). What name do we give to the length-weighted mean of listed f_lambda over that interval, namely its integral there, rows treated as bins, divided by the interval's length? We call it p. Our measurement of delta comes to 0.851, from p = 7.10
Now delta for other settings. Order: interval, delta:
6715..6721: 0.854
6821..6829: 0.842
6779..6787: 0.851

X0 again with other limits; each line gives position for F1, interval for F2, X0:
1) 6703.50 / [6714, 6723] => 1.23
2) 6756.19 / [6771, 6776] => 1.06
